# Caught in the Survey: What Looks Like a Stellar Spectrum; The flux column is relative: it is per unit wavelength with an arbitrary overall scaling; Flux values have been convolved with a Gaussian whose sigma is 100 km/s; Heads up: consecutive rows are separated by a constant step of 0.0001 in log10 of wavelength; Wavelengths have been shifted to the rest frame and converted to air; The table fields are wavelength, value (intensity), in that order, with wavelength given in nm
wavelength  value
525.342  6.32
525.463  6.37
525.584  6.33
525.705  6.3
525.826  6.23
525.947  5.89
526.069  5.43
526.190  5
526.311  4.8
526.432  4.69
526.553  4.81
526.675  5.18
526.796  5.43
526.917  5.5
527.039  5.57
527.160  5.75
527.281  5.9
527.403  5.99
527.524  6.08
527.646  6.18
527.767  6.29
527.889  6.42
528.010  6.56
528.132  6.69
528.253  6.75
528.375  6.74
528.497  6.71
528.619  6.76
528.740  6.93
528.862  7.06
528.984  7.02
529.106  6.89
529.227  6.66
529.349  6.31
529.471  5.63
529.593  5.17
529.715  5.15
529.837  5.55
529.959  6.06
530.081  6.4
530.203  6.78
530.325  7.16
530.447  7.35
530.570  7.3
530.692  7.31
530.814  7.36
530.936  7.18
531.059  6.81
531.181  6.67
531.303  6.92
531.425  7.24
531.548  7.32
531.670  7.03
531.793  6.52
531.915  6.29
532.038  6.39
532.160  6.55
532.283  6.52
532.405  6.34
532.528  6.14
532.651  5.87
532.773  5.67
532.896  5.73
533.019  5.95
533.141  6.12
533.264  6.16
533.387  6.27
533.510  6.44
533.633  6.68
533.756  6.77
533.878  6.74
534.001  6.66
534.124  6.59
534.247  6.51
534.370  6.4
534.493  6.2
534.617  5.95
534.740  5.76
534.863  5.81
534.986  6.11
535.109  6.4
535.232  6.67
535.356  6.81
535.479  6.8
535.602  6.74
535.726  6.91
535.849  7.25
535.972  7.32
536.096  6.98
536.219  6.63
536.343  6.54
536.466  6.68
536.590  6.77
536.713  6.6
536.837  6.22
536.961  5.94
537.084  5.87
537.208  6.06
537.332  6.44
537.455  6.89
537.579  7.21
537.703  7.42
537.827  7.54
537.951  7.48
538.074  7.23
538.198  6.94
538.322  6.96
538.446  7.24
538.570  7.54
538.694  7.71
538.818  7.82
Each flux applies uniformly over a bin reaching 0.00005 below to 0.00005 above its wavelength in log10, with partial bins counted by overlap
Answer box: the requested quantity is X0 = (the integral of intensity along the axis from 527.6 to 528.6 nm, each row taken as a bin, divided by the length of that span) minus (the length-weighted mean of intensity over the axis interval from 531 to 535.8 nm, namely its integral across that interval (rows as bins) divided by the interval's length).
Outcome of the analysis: 0.11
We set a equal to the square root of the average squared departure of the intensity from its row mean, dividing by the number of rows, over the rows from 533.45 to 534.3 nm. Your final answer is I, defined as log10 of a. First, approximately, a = 0.11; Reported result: -1.0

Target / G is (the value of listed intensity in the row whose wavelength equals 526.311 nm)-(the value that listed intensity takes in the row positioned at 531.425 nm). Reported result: -2.4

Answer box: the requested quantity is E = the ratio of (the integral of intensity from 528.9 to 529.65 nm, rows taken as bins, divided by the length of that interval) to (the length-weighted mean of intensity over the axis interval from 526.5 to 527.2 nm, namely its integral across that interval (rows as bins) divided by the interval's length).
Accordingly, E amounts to 1.2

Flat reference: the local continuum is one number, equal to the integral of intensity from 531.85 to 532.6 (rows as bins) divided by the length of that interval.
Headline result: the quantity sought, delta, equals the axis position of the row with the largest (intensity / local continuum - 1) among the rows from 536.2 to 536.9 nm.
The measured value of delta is 536.590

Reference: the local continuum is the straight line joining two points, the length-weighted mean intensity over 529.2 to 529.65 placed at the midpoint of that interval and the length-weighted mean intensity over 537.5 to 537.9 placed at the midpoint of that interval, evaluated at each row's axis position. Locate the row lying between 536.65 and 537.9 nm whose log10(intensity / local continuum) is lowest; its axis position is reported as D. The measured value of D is 537.084 nm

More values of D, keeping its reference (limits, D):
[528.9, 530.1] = 529.715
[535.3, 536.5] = 536.343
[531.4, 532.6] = 532.528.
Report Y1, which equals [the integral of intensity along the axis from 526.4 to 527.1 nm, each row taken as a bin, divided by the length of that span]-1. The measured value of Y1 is 4.2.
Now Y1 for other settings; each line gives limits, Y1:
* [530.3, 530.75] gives 6.3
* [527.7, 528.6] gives 5.6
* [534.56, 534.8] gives 4.9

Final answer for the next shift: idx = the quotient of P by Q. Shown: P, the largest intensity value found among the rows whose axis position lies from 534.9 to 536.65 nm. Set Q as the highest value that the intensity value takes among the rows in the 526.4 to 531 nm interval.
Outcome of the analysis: 0.99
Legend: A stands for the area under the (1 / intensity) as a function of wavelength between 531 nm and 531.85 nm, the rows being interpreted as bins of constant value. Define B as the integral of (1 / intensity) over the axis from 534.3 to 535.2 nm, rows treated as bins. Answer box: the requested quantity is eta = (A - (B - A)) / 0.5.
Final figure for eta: 0.20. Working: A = 0.12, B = 0.147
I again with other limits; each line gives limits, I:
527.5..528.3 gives -0.6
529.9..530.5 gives -0.3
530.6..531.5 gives -0.6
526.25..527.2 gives -0.4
